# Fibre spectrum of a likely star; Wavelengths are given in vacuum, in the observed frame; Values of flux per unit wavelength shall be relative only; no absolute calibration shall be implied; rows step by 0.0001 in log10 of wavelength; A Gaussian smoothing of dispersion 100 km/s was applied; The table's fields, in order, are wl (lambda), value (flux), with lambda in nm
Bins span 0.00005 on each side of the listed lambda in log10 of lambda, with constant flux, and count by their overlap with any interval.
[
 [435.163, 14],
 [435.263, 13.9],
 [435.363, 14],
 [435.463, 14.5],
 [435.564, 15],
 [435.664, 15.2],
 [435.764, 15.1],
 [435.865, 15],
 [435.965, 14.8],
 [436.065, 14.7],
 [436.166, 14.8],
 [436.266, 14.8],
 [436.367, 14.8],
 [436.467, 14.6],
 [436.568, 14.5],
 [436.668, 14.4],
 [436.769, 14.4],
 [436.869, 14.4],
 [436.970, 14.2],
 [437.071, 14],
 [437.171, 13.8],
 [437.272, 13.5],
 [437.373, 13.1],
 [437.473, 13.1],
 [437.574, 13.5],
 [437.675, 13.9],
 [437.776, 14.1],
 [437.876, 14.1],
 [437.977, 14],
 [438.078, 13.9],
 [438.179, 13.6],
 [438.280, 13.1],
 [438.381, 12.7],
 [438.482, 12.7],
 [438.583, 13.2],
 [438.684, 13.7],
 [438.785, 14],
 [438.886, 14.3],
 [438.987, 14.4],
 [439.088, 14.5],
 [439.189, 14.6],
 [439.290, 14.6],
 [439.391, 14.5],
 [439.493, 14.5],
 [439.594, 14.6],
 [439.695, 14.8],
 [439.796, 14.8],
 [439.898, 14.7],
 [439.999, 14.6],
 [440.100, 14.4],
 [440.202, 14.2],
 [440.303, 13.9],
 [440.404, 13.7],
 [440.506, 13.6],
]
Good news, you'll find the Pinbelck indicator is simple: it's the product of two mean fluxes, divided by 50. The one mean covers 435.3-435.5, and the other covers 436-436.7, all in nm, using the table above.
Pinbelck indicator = 4.18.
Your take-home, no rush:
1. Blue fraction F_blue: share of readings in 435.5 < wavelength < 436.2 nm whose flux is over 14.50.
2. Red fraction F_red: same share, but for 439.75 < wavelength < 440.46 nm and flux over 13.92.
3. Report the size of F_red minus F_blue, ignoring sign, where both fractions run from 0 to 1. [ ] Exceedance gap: 0.3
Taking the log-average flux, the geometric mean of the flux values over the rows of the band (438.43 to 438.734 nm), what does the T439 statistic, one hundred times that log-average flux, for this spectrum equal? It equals 1319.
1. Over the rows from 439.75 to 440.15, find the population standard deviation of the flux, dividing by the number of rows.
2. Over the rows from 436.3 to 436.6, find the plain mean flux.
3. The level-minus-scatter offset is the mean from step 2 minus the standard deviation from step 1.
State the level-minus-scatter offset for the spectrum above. 14.5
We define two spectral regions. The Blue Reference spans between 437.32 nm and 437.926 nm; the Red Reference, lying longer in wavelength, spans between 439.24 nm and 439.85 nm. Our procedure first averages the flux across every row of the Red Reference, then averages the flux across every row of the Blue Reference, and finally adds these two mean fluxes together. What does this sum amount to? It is 28.3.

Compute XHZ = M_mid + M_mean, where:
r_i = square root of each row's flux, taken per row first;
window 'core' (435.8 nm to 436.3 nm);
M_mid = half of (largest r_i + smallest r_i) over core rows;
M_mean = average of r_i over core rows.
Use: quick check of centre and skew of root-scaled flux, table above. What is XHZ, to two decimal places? 7.70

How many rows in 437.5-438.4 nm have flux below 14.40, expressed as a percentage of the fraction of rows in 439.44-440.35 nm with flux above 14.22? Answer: 1157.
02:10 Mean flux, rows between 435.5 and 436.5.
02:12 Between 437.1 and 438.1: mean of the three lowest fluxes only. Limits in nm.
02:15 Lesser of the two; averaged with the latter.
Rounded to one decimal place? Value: 13.2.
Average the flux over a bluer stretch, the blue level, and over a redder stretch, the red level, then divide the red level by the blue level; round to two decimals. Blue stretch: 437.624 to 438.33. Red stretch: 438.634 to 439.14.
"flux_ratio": 1.03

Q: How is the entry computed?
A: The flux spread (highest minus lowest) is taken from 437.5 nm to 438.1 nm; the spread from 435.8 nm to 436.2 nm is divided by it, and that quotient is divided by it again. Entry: 1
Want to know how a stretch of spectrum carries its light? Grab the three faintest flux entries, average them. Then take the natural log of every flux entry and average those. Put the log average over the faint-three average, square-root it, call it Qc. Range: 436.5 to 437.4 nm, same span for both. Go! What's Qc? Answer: 0.443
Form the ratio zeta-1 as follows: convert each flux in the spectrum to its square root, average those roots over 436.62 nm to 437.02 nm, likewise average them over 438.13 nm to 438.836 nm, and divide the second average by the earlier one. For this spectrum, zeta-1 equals 0.962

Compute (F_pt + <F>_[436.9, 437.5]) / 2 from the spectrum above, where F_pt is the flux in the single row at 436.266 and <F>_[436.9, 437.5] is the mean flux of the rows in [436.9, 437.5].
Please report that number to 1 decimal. 14.2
